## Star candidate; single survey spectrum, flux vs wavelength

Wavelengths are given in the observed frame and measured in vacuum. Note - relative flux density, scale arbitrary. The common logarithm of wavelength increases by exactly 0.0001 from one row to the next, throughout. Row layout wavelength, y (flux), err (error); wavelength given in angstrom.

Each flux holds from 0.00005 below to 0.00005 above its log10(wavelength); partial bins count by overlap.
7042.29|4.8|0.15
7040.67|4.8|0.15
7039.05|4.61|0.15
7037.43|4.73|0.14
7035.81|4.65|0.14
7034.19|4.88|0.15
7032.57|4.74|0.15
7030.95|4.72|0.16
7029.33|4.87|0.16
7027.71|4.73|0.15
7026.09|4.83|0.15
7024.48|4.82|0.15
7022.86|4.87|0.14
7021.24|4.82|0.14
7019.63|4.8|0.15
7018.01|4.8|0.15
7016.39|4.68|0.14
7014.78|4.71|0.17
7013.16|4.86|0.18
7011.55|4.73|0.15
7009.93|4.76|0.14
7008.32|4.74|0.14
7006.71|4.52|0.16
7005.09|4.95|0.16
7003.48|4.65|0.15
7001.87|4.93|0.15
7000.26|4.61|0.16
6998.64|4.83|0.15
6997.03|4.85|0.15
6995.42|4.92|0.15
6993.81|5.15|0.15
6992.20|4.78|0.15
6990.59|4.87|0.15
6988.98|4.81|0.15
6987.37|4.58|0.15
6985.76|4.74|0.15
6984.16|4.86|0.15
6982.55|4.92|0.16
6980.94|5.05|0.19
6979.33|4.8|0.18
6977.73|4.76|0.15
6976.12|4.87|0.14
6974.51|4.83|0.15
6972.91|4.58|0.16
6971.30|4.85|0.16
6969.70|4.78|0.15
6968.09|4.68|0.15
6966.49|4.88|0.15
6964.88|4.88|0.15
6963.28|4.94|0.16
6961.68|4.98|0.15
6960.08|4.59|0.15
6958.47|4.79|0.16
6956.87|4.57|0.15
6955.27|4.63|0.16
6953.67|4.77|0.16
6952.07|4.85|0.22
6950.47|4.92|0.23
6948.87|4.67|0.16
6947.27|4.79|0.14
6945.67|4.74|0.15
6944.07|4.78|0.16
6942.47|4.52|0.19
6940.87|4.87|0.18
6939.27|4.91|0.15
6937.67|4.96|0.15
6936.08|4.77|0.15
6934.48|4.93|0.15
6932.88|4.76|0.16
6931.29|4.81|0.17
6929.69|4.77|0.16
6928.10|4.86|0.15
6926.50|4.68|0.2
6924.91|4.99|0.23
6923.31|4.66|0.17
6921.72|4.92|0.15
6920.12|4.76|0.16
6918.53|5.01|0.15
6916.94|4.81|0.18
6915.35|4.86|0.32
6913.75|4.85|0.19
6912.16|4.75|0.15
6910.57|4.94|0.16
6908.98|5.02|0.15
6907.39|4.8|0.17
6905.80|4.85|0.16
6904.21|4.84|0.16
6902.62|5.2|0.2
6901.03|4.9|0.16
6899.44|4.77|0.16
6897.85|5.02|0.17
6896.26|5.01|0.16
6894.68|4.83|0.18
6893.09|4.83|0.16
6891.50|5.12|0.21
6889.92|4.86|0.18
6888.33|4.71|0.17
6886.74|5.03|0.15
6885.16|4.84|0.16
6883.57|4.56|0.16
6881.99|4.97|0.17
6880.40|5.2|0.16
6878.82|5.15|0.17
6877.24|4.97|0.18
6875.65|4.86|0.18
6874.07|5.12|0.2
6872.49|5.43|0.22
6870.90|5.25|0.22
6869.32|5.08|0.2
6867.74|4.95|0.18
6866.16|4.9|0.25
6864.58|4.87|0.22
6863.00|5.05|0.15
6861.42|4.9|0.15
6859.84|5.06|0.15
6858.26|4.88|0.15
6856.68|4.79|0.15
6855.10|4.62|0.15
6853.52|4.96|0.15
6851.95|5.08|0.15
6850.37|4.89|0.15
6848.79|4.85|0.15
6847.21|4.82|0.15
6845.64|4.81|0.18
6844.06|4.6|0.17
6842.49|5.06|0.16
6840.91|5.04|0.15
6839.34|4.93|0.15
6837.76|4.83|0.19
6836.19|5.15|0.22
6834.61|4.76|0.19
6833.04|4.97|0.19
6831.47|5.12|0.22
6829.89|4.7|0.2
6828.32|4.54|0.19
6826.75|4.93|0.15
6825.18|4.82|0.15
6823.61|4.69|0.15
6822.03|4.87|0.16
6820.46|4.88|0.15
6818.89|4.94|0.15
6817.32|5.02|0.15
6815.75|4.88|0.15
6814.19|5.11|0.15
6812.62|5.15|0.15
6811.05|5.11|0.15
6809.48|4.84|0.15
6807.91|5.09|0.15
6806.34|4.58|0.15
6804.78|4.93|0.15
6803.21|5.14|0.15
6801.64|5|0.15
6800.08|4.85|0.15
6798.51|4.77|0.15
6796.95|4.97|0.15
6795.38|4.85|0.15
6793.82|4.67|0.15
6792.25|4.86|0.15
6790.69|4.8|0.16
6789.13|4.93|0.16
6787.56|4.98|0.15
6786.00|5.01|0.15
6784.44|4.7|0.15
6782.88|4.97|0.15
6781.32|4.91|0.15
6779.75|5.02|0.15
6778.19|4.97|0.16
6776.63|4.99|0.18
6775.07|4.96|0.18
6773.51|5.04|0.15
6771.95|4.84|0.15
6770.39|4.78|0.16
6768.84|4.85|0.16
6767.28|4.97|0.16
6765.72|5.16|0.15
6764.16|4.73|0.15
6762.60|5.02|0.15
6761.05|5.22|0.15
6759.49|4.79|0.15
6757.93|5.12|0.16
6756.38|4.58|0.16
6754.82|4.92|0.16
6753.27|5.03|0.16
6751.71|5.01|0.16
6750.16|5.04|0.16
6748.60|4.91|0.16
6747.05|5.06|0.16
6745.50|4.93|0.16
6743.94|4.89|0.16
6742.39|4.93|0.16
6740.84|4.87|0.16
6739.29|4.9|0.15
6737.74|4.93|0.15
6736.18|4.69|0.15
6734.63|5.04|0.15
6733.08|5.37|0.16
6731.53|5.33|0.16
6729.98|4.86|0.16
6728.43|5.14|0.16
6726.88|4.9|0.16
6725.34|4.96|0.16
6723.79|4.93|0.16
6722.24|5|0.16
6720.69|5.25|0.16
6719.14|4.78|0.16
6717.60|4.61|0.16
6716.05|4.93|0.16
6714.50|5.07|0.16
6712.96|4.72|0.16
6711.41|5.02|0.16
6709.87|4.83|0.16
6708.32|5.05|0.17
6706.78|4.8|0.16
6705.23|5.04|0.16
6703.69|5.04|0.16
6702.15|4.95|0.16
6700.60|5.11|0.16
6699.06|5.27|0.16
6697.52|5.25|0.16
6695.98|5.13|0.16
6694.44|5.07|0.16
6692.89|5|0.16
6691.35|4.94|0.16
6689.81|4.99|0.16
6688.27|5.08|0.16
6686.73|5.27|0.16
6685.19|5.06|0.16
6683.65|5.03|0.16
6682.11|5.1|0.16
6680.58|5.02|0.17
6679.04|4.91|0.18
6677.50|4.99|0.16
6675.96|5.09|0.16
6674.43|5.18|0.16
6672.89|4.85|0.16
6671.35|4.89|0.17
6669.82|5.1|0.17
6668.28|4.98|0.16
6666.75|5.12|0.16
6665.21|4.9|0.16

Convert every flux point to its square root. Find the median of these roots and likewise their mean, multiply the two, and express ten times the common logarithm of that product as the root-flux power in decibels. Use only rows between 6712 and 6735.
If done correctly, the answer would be 6.97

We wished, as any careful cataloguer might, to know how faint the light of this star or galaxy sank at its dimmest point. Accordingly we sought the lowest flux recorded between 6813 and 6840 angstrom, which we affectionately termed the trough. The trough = 4.54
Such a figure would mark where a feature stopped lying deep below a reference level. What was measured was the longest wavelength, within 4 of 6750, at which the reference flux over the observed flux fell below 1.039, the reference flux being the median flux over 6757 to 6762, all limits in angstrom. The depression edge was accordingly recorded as 6753.27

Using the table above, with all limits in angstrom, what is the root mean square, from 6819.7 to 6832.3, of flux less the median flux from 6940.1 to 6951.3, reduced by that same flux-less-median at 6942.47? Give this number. 0.43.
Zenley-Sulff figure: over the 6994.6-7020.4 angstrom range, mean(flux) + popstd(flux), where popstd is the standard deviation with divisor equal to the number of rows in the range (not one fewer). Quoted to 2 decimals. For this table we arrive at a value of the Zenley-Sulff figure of 4.89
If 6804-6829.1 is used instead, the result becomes 5.07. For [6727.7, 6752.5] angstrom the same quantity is 5.16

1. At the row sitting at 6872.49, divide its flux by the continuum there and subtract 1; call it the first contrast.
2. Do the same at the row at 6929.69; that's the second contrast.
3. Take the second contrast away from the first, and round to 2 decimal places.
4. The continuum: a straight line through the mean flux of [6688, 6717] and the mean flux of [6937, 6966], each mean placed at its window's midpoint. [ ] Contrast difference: 0.13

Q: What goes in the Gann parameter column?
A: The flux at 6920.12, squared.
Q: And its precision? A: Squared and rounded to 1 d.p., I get 22.7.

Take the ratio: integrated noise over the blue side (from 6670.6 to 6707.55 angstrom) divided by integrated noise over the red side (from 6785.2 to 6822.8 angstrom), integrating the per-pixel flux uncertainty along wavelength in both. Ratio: 1.05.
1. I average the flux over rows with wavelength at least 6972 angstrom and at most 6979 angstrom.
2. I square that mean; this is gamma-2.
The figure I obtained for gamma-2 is 22.7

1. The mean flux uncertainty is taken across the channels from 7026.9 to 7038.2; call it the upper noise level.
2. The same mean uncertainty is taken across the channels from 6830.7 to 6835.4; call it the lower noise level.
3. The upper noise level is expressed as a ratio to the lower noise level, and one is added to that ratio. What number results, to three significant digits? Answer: 1.75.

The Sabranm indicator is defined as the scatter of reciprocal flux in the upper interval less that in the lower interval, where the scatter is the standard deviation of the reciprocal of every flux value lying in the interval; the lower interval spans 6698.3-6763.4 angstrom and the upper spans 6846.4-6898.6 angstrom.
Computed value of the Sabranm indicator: 0.0001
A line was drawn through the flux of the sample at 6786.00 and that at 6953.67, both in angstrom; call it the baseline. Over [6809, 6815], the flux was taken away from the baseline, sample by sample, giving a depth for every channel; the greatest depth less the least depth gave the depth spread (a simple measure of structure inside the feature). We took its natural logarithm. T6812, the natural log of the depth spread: -1.2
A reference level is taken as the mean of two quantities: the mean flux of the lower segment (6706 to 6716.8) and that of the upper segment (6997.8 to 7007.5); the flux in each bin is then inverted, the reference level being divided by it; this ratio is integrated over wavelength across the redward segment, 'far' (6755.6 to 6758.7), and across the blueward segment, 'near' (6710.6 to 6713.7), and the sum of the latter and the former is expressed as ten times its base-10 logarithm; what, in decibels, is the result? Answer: 7.91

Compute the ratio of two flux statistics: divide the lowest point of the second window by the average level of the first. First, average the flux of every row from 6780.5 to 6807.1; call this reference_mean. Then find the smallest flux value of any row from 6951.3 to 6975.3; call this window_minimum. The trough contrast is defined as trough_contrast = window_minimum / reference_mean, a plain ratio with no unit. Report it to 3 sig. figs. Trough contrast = 0.937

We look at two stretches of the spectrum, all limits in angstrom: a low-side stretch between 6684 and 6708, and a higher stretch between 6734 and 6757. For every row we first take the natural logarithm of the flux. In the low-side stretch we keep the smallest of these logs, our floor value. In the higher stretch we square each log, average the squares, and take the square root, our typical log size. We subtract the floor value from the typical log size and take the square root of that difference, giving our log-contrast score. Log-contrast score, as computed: 0.15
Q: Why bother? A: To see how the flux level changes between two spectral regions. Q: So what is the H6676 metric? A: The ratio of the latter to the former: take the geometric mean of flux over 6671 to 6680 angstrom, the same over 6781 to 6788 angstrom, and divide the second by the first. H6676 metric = 0.99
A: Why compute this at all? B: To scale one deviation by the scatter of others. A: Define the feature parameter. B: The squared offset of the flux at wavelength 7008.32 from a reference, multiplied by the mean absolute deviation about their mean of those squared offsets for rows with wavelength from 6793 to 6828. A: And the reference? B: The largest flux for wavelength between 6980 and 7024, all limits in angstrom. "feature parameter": 0.010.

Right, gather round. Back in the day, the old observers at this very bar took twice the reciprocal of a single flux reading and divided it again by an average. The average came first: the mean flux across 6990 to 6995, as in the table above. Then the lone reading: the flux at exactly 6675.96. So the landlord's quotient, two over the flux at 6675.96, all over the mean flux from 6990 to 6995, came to 0.0796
